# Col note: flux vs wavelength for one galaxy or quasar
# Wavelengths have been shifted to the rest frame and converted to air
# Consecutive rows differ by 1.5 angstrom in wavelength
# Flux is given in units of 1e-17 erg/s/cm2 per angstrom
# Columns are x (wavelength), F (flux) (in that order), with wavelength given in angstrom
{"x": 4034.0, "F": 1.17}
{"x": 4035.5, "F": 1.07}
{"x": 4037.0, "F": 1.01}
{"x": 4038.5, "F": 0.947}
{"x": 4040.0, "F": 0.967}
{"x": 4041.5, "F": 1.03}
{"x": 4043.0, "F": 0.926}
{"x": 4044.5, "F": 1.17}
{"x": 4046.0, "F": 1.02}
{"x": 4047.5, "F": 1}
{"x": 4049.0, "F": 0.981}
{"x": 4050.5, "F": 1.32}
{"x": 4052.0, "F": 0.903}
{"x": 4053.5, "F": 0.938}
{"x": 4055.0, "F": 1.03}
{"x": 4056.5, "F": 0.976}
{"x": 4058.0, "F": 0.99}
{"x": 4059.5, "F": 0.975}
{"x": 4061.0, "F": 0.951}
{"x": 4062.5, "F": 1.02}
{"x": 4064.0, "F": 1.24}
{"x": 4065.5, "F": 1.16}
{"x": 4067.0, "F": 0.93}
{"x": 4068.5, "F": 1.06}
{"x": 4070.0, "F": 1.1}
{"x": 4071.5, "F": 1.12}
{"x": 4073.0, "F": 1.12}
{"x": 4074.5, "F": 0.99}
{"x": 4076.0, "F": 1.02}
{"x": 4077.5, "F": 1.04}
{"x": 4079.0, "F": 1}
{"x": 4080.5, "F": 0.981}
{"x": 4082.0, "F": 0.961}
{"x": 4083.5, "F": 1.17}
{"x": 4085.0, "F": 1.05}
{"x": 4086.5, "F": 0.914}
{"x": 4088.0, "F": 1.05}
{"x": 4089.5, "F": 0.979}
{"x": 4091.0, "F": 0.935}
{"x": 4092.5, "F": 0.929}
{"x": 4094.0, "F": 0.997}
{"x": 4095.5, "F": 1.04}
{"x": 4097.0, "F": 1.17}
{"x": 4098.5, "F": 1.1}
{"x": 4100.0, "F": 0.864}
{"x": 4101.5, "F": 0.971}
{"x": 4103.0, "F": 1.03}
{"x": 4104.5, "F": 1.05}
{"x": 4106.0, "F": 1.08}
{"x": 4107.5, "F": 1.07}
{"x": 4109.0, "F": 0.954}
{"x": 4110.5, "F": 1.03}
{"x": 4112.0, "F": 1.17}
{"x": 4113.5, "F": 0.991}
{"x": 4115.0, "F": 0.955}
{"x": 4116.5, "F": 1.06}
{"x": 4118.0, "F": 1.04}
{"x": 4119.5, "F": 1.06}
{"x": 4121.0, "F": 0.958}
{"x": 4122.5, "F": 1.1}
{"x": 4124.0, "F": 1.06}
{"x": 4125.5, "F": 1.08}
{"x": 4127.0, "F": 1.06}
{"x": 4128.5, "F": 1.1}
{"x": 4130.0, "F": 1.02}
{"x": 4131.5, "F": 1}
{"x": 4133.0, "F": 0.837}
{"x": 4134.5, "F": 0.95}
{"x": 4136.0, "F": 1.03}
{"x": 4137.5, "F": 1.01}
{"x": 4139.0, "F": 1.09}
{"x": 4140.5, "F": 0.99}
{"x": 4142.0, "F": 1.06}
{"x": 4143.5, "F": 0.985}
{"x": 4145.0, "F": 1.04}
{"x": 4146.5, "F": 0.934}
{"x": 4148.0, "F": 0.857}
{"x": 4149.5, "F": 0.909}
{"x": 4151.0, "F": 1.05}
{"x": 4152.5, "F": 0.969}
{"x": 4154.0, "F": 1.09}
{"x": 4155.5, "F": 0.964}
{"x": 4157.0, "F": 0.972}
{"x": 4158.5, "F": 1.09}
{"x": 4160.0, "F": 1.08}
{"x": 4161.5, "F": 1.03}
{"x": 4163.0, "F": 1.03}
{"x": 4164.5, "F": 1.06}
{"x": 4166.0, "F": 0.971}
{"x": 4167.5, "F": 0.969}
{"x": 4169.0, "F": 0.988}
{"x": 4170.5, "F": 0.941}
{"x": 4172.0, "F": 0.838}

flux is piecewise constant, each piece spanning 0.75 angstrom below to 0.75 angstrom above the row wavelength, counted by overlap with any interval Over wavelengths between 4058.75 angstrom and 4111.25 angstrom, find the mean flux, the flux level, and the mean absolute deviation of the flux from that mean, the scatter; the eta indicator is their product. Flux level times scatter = 0.067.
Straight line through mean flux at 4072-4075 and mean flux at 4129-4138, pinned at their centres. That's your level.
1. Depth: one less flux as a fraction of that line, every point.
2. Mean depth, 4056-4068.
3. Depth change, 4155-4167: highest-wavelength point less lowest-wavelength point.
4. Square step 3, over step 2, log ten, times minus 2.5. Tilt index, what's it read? 5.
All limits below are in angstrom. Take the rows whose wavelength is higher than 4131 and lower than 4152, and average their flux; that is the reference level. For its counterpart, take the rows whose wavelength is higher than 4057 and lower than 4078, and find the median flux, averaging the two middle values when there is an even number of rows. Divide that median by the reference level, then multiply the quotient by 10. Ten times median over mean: 10.5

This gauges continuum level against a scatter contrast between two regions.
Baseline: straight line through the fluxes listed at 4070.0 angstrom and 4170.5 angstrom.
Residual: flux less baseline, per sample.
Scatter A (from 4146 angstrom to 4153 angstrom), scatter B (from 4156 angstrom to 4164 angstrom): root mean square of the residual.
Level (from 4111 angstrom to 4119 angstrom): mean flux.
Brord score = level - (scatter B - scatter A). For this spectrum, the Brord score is 1.02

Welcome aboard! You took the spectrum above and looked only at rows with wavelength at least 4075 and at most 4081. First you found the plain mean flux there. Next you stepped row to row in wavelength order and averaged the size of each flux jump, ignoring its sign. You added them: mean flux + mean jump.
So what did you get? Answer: 1.037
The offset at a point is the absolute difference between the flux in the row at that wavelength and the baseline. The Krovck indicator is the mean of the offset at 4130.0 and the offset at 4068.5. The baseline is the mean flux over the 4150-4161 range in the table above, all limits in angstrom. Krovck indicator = 0.020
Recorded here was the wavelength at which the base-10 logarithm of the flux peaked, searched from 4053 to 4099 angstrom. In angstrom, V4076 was 4064.0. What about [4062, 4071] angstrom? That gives 4064.0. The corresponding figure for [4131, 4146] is 4139.0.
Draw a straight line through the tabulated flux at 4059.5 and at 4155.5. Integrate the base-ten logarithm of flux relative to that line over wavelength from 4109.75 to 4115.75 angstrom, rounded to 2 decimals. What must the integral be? 0.17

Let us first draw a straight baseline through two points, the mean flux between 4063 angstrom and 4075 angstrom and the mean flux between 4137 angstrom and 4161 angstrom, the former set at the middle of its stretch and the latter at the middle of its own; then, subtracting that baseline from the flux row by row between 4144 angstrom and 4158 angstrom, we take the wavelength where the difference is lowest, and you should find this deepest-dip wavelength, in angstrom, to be 4148.0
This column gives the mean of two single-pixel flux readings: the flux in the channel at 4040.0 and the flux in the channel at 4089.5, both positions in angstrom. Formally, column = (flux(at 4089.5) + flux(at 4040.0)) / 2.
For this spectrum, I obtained 0.97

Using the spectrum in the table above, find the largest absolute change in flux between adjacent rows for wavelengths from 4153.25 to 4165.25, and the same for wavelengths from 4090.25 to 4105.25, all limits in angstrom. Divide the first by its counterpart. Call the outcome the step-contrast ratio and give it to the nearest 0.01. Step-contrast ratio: 0.53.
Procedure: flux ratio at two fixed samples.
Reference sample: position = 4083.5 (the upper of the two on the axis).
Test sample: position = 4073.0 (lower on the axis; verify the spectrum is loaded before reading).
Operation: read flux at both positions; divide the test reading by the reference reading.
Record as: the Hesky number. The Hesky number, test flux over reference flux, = 0.96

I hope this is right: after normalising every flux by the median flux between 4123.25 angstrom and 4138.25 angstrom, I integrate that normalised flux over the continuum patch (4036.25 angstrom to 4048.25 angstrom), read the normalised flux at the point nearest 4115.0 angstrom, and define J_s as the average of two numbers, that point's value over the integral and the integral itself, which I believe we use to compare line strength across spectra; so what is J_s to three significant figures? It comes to 5.94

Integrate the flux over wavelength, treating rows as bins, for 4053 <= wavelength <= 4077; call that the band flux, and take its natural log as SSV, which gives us 3.2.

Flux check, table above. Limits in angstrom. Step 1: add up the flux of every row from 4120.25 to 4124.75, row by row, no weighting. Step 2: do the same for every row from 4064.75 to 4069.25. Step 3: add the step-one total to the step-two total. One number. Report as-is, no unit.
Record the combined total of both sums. 6.27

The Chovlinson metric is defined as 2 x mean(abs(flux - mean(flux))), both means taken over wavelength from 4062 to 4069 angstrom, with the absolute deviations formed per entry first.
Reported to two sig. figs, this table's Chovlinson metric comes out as 0.19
